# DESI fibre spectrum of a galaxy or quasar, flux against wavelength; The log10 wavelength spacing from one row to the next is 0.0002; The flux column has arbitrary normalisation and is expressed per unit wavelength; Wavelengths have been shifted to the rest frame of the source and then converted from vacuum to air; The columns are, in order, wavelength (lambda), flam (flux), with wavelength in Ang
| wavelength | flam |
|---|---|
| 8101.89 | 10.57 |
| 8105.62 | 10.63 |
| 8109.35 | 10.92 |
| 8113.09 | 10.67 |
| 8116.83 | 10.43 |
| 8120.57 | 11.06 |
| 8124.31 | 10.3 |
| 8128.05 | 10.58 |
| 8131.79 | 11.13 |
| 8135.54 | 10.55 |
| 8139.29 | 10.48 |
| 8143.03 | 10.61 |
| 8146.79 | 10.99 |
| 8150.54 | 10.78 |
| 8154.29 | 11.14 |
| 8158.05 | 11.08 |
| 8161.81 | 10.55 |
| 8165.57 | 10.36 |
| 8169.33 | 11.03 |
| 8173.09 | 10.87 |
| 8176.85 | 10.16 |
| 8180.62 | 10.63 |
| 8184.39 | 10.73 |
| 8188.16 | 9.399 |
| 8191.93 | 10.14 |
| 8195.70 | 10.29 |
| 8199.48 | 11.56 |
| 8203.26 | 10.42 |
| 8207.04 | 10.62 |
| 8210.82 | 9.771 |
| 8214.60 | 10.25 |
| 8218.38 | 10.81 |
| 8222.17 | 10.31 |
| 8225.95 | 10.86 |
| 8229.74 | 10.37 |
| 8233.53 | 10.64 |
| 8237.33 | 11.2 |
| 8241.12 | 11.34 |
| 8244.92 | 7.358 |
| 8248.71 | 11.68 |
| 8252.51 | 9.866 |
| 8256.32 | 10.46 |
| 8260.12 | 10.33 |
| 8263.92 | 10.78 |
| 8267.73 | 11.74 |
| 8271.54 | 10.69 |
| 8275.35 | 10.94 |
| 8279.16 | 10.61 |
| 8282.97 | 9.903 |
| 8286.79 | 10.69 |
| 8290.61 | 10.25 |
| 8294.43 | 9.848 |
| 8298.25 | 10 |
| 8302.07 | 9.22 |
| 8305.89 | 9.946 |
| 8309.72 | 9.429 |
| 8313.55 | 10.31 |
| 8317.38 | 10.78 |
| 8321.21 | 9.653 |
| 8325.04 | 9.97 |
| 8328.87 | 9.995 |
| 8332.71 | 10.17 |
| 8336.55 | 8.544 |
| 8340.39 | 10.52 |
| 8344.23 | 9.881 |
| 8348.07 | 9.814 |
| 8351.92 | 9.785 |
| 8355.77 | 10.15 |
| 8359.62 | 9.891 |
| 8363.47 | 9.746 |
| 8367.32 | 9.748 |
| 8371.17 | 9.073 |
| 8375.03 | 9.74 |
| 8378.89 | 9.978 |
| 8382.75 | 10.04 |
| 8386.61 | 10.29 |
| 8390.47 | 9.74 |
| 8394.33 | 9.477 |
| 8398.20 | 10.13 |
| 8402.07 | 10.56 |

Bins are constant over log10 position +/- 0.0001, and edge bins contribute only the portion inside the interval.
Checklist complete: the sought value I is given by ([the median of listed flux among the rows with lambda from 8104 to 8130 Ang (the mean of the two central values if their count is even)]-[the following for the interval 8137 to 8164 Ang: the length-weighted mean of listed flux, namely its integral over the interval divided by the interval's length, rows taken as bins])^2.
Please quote 0.03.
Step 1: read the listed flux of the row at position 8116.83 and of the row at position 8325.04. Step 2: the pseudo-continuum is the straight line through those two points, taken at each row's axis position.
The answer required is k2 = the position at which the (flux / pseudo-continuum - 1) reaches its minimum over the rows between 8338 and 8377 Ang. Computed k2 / 8371.17 Ang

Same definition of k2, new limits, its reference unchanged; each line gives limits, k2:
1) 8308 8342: 8336.55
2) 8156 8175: 8165.57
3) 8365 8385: 8371.17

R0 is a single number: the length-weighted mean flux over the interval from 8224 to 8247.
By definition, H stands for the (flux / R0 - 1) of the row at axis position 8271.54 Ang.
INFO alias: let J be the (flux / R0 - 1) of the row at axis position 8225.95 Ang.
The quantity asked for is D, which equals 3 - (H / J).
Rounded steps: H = 0.04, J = 0.053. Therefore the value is 2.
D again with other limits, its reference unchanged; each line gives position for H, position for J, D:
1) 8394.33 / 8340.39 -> 7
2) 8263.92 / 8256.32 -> 0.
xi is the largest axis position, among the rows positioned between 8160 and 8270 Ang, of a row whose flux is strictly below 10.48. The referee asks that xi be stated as 8260.12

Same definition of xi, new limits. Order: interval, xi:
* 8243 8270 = 8260.12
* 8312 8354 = 8351.92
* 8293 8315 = 8313.55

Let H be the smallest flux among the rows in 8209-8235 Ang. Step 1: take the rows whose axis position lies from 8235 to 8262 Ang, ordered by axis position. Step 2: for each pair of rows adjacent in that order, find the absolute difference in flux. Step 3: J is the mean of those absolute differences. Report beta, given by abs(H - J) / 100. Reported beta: 0.079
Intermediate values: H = 9.771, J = 1.83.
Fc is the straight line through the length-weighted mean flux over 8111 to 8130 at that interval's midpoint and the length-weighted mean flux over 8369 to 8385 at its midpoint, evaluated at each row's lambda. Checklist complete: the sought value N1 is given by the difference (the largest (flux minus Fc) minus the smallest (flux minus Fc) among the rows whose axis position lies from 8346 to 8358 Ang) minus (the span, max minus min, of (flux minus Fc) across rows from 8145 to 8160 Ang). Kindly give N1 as 0.0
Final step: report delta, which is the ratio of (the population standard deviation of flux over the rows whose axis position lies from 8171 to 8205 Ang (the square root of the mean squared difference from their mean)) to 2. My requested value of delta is 0.280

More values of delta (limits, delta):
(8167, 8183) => 0.164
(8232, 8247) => 0.812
